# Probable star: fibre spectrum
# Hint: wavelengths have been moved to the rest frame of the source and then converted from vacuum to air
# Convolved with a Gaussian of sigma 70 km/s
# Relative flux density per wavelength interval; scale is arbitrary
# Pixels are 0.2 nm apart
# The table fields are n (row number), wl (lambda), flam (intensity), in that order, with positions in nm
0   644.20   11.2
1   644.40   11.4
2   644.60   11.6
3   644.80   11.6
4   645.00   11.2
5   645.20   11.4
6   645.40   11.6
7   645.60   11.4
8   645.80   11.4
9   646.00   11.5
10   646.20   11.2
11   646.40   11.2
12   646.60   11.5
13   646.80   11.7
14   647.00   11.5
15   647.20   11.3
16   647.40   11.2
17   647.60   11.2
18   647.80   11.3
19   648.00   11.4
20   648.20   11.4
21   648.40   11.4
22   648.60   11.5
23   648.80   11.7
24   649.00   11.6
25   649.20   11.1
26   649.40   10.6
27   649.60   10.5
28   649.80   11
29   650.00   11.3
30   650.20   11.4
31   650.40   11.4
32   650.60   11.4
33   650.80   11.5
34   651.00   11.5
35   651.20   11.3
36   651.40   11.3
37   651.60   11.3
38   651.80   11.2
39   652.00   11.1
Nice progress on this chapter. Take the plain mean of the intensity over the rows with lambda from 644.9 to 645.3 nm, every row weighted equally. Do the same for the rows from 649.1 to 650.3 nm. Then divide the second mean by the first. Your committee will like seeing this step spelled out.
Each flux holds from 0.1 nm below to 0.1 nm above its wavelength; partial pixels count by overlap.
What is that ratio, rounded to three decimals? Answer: 0.972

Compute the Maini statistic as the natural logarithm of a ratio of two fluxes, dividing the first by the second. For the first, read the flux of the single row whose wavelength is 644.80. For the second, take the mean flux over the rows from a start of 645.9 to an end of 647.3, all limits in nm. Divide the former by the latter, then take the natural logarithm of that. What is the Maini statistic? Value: 0.016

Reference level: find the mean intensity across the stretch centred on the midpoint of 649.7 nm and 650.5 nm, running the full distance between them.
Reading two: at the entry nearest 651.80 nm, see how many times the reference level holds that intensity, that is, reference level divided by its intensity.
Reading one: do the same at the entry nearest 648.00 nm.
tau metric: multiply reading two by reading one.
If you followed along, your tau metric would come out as 0.996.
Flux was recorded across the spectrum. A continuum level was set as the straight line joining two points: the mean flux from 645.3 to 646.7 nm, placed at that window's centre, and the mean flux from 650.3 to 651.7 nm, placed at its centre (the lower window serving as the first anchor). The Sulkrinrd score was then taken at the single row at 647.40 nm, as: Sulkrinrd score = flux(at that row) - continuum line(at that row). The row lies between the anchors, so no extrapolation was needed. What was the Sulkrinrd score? -0.20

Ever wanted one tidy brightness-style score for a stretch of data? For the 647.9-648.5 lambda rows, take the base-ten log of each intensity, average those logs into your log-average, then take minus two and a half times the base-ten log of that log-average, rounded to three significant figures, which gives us -0.0601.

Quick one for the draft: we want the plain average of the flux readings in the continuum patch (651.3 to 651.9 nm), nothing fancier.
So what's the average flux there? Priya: 11.3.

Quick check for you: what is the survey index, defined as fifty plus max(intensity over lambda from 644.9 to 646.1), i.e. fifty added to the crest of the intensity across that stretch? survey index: 61.6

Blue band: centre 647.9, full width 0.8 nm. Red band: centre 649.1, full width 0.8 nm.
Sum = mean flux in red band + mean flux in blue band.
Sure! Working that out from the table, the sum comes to 22.6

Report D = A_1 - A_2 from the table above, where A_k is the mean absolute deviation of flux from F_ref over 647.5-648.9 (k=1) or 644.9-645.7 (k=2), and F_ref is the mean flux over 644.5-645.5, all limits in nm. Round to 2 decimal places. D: -0.01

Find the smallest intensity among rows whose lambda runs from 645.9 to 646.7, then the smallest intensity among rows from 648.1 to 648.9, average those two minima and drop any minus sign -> 11.3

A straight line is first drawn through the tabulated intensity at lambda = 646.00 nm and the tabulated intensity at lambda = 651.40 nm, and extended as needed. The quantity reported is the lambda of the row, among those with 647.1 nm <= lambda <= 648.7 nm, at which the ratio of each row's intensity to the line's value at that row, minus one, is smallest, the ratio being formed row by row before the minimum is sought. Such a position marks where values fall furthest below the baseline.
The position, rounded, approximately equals 647.40 nm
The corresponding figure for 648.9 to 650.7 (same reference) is 649.60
